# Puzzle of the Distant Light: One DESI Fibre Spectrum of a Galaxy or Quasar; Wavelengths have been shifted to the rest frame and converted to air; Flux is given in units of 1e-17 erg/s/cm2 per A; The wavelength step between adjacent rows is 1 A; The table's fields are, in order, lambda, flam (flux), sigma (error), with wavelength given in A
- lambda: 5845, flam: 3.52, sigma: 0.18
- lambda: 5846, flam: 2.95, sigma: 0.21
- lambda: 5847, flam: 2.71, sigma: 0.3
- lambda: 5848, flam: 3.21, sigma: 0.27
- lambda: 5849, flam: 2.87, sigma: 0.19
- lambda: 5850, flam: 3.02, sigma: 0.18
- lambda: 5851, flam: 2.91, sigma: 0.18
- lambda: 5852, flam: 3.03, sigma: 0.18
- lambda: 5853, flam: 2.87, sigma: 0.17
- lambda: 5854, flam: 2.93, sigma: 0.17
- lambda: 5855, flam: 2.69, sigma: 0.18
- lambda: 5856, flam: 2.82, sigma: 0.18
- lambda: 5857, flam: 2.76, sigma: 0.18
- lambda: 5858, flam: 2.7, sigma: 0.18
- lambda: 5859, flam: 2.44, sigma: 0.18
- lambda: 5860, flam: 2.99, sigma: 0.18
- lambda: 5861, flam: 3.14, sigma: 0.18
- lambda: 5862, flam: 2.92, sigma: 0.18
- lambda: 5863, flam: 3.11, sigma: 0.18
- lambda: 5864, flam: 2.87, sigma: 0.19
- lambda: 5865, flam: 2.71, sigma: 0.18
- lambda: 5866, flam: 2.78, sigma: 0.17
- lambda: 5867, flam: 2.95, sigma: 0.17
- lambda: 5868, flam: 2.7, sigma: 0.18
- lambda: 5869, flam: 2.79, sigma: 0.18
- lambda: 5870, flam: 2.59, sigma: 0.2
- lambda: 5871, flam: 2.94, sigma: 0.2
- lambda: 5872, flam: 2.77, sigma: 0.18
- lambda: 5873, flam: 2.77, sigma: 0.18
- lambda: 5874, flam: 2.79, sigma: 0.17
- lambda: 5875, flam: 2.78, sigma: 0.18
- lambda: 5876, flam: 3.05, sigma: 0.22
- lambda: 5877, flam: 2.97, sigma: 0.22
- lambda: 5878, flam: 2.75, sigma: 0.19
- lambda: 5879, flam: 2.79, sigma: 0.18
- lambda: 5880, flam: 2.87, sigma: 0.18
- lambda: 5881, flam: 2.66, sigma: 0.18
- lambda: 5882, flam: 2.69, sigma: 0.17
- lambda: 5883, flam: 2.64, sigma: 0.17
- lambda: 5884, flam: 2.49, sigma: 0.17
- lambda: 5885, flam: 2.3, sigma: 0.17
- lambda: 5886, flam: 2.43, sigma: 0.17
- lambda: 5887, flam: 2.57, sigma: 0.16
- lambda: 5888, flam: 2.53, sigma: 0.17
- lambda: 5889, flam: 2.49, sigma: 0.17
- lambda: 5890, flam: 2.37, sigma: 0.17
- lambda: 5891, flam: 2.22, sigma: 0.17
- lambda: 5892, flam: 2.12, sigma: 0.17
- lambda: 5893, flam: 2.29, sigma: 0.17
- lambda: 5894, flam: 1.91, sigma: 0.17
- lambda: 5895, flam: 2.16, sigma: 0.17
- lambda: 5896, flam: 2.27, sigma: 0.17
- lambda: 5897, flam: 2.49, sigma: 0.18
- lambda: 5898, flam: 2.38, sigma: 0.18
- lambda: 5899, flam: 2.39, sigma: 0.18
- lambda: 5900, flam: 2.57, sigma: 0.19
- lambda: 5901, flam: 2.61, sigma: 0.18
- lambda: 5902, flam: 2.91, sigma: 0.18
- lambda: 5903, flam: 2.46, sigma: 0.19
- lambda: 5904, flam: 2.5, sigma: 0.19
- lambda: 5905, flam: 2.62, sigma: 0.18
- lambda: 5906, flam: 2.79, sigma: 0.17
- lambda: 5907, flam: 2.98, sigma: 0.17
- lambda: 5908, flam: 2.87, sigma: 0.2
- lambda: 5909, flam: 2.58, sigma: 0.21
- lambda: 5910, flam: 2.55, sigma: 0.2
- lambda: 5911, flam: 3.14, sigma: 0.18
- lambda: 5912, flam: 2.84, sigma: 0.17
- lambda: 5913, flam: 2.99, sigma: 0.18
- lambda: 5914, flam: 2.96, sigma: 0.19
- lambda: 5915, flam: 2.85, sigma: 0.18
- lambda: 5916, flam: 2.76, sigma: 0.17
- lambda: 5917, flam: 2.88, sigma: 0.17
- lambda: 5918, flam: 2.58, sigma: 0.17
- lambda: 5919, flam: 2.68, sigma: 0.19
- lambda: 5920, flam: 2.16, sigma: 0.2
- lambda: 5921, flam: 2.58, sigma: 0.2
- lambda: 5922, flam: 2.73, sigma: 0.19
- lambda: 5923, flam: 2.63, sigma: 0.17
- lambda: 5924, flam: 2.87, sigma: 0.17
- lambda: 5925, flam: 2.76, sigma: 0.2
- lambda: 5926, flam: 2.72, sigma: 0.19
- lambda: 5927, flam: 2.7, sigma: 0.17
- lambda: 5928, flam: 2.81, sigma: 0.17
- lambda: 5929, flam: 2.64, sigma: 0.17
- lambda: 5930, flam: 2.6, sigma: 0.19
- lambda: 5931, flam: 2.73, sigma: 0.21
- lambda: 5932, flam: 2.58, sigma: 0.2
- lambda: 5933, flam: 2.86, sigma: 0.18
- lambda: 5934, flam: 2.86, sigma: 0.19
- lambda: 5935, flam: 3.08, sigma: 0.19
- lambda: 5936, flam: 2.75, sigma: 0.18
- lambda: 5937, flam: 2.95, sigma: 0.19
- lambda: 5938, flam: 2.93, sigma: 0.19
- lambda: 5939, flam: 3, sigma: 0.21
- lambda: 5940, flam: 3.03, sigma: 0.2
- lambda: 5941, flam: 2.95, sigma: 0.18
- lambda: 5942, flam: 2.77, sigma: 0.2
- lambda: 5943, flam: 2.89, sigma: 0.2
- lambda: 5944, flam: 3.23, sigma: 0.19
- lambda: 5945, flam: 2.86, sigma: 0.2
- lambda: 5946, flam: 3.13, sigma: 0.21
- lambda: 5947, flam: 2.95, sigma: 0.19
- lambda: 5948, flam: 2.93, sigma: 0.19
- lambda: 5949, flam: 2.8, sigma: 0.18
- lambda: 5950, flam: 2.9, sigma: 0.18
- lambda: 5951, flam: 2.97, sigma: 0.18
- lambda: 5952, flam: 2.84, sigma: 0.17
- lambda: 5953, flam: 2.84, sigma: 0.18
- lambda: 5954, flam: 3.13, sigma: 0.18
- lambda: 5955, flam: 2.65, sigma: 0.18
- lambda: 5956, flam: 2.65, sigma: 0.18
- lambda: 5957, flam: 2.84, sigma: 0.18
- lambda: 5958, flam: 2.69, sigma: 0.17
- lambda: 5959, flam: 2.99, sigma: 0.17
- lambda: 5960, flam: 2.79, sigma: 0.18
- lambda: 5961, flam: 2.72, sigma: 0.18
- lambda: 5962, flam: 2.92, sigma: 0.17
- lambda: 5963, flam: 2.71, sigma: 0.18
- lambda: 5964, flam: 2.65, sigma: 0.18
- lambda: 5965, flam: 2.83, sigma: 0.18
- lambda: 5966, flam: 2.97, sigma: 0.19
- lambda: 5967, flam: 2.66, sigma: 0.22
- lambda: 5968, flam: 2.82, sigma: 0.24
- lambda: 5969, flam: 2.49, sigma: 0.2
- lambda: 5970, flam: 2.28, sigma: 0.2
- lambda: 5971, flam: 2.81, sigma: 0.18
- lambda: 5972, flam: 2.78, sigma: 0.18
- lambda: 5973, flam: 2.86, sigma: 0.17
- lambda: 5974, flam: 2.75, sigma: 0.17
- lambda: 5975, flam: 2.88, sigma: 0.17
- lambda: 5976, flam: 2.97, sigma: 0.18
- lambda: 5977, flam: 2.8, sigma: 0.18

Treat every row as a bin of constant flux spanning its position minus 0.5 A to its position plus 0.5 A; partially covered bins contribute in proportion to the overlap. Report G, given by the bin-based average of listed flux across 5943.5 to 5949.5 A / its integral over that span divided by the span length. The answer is 2.98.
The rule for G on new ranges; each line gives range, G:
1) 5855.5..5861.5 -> 2.81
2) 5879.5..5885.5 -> 2.61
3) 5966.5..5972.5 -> 2.64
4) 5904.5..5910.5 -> 2.73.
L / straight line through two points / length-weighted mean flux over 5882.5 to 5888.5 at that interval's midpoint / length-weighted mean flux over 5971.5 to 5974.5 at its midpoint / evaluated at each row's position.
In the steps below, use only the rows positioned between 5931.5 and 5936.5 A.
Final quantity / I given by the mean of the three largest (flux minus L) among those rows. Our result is 0.27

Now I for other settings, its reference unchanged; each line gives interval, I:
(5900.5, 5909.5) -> 0.36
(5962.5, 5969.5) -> 0.10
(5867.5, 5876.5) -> 0.48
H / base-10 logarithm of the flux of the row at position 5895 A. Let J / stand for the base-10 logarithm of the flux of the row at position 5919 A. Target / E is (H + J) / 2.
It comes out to 0.381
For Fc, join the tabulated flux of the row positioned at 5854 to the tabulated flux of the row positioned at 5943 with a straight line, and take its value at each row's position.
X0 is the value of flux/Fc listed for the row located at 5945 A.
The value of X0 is 0.99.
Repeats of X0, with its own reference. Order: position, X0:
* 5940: 1.05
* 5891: 0.76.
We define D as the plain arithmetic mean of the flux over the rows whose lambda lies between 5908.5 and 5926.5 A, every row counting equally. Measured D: 2.74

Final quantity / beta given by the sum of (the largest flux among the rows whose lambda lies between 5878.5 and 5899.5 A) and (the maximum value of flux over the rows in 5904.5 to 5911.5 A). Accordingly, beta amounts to 6.01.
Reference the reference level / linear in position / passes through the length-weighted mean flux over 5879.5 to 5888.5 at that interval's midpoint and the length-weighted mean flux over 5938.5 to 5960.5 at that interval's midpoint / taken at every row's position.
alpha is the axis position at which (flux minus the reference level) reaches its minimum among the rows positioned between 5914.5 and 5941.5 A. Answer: 5920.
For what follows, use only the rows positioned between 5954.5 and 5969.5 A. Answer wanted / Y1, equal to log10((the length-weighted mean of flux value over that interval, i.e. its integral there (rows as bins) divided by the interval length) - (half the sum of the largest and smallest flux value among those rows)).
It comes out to -1.7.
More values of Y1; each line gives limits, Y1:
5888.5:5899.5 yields -1.1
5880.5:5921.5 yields -1.4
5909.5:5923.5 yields -1.1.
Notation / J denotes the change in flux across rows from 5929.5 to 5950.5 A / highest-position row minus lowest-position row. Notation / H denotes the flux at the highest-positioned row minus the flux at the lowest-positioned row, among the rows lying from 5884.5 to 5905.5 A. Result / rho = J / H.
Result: 0.9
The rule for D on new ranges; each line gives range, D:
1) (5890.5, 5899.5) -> 2.25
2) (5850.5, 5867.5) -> 2.86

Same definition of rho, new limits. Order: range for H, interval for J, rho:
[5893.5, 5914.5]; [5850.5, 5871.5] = 0.0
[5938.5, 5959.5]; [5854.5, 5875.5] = -9.0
